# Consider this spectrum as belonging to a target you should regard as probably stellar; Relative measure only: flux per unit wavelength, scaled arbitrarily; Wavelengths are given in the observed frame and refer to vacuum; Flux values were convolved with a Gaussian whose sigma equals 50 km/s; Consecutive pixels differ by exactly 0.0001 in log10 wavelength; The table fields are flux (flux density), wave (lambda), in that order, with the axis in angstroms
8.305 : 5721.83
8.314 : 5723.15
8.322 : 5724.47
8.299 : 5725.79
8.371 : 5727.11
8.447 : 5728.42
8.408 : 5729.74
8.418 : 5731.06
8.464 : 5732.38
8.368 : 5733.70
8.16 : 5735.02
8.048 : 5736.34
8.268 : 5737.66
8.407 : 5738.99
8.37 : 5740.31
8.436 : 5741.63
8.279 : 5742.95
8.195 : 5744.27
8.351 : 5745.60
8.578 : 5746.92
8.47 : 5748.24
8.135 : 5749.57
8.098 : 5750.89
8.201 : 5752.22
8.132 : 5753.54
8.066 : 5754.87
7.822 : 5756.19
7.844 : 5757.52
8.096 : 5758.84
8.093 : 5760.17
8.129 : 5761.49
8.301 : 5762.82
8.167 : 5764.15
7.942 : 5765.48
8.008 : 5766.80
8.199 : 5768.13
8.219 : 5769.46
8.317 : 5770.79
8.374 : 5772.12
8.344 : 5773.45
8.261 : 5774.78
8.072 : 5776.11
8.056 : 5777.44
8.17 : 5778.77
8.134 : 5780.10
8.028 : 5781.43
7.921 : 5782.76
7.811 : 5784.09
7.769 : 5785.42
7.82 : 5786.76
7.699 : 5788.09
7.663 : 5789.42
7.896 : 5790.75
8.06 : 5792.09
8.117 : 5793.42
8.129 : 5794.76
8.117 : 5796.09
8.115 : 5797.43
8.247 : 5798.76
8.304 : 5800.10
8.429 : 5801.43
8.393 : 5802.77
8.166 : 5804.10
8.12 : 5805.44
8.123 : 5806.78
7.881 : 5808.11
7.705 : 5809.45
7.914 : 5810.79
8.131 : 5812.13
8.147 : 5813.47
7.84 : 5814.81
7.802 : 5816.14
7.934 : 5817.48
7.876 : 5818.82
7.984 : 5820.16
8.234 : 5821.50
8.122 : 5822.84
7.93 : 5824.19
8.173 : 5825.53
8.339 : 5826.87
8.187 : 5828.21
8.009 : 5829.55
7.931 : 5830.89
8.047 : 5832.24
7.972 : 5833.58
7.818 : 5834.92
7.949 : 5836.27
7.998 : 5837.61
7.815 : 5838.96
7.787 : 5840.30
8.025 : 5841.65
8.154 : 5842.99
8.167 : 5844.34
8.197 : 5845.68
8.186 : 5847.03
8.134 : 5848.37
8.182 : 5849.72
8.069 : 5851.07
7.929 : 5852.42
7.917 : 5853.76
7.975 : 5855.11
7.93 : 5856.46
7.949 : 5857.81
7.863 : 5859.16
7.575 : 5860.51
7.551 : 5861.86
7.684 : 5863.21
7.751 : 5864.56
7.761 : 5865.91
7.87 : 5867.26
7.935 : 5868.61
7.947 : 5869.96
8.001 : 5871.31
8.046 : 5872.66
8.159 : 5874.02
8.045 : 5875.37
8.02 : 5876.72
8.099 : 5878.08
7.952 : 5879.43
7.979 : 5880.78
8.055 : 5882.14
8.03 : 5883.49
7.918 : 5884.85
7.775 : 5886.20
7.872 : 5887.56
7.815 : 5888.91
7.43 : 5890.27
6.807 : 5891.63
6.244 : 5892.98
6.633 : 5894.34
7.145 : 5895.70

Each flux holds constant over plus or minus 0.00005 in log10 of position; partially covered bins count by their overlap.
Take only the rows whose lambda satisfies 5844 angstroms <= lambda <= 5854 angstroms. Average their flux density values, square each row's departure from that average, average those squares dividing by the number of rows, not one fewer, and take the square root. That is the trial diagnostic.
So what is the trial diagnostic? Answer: 0.11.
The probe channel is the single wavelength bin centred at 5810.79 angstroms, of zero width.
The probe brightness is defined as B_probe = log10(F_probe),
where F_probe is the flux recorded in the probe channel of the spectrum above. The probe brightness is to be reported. 0.898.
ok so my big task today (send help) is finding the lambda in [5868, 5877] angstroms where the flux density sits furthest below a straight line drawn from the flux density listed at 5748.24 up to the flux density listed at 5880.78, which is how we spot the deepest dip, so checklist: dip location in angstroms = 5868.61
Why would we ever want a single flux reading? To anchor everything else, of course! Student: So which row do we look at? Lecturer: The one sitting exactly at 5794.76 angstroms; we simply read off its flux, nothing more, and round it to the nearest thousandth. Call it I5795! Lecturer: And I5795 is 8.129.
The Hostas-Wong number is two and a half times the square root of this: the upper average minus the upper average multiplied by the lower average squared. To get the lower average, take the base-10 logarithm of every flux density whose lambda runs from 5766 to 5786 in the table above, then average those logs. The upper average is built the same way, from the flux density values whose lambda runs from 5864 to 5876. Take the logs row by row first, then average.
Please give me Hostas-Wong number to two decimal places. 0.99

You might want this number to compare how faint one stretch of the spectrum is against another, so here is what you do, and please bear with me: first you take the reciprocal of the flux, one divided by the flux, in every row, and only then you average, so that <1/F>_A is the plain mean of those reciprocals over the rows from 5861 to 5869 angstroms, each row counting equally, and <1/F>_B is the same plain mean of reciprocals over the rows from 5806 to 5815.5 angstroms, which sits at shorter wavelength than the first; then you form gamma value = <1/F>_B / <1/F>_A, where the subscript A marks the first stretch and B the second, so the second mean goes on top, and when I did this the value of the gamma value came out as 0.97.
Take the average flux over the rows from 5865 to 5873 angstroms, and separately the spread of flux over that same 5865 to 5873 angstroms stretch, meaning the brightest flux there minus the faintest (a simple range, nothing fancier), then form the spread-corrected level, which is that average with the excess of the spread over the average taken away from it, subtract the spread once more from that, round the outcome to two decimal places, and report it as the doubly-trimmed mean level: 15.28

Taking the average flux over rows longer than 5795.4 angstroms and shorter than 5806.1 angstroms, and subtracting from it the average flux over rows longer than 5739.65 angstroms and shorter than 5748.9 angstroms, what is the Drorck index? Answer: -0.15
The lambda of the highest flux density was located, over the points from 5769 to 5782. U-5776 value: 5772.12 angstroms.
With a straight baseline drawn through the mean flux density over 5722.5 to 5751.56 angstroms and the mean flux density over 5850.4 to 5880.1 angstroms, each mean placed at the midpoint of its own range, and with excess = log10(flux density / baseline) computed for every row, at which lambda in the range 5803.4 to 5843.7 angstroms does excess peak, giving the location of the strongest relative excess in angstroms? 5826.87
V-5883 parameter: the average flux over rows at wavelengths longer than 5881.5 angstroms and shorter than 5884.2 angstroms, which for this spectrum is 8.04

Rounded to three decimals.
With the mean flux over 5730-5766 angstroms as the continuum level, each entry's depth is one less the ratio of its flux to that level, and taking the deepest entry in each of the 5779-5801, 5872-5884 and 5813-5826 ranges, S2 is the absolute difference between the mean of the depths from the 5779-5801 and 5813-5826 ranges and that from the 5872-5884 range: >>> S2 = 0.027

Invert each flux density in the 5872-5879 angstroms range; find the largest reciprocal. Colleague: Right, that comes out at 0.125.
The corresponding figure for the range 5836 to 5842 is 0.128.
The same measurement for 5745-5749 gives 0.120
